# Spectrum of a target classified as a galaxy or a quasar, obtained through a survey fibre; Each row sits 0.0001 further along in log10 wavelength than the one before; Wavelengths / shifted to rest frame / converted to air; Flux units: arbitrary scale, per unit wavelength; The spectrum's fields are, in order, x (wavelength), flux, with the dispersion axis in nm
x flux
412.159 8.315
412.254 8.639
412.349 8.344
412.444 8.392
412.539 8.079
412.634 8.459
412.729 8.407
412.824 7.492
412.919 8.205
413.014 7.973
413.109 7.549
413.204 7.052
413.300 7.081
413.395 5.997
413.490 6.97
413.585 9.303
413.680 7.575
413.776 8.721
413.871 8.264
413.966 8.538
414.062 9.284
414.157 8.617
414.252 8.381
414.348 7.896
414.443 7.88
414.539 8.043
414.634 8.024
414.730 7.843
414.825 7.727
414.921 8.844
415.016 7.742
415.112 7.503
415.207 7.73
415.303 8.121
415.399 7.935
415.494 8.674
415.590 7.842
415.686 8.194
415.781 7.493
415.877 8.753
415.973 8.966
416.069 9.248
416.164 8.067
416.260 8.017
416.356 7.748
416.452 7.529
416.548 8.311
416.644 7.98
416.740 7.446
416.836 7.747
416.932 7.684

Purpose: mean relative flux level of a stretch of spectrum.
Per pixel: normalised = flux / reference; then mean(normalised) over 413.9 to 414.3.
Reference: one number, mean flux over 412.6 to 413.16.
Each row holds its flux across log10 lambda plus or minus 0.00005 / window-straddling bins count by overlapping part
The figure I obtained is 1.09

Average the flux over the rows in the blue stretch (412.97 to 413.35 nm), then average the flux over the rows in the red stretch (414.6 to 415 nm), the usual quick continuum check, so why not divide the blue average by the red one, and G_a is 0.91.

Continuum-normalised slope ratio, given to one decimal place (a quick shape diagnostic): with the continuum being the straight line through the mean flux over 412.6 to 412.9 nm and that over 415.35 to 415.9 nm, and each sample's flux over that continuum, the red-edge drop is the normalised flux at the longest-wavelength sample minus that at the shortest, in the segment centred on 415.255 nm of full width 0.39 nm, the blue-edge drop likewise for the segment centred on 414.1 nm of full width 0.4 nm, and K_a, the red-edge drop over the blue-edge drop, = -2.7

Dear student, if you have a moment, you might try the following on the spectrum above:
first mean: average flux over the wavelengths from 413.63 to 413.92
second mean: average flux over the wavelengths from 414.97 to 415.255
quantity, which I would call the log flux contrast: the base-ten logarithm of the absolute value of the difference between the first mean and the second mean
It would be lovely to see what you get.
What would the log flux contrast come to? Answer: -0.3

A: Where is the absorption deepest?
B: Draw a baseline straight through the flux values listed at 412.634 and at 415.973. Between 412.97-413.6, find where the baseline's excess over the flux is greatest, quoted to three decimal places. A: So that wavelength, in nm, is 413.395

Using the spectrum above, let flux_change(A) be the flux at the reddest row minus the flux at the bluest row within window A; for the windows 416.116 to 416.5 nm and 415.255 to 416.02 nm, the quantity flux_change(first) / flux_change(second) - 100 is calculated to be -101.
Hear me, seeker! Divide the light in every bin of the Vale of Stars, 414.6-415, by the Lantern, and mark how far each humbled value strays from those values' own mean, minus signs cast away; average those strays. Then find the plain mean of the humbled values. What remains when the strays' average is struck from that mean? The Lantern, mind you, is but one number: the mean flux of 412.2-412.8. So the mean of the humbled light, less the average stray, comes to 0.92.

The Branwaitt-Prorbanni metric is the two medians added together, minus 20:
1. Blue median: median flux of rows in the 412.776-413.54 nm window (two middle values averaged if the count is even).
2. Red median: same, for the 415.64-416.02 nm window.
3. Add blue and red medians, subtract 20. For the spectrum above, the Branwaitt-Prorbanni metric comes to -4.24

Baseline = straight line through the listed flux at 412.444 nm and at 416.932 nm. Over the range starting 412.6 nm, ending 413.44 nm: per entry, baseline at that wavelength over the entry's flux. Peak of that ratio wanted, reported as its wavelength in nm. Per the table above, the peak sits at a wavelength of 413.395 nm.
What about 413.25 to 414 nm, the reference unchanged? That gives 413.395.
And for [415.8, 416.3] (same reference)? 416.260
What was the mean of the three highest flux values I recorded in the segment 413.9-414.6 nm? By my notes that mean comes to 8.81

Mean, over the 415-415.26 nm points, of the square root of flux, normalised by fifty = 0.0553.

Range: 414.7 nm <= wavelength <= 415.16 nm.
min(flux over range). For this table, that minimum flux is 7.503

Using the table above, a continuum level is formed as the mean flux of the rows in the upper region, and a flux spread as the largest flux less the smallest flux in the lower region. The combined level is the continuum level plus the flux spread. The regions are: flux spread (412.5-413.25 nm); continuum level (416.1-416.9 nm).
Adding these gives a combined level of 9.3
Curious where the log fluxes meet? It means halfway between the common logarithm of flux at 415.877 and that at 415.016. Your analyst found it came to 0.916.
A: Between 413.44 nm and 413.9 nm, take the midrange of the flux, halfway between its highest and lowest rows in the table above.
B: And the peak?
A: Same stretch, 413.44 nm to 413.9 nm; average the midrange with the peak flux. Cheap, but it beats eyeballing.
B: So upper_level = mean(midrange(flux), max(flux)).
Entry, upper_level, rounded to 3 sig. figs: 8.72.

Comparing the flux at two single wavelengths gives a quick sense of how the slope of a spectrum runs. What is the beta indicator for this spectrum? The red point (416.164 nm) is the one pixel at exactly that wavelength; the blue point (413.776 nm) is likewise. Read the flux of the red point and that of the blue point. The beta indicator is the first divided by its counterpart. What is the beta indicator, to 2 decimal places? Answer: 0.93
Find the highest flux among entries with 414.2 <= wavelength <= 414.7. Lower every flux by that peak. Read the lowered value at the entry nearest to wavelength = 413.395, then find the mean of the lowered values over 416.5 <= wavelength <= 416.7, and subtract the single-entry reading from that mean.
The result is 2.1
